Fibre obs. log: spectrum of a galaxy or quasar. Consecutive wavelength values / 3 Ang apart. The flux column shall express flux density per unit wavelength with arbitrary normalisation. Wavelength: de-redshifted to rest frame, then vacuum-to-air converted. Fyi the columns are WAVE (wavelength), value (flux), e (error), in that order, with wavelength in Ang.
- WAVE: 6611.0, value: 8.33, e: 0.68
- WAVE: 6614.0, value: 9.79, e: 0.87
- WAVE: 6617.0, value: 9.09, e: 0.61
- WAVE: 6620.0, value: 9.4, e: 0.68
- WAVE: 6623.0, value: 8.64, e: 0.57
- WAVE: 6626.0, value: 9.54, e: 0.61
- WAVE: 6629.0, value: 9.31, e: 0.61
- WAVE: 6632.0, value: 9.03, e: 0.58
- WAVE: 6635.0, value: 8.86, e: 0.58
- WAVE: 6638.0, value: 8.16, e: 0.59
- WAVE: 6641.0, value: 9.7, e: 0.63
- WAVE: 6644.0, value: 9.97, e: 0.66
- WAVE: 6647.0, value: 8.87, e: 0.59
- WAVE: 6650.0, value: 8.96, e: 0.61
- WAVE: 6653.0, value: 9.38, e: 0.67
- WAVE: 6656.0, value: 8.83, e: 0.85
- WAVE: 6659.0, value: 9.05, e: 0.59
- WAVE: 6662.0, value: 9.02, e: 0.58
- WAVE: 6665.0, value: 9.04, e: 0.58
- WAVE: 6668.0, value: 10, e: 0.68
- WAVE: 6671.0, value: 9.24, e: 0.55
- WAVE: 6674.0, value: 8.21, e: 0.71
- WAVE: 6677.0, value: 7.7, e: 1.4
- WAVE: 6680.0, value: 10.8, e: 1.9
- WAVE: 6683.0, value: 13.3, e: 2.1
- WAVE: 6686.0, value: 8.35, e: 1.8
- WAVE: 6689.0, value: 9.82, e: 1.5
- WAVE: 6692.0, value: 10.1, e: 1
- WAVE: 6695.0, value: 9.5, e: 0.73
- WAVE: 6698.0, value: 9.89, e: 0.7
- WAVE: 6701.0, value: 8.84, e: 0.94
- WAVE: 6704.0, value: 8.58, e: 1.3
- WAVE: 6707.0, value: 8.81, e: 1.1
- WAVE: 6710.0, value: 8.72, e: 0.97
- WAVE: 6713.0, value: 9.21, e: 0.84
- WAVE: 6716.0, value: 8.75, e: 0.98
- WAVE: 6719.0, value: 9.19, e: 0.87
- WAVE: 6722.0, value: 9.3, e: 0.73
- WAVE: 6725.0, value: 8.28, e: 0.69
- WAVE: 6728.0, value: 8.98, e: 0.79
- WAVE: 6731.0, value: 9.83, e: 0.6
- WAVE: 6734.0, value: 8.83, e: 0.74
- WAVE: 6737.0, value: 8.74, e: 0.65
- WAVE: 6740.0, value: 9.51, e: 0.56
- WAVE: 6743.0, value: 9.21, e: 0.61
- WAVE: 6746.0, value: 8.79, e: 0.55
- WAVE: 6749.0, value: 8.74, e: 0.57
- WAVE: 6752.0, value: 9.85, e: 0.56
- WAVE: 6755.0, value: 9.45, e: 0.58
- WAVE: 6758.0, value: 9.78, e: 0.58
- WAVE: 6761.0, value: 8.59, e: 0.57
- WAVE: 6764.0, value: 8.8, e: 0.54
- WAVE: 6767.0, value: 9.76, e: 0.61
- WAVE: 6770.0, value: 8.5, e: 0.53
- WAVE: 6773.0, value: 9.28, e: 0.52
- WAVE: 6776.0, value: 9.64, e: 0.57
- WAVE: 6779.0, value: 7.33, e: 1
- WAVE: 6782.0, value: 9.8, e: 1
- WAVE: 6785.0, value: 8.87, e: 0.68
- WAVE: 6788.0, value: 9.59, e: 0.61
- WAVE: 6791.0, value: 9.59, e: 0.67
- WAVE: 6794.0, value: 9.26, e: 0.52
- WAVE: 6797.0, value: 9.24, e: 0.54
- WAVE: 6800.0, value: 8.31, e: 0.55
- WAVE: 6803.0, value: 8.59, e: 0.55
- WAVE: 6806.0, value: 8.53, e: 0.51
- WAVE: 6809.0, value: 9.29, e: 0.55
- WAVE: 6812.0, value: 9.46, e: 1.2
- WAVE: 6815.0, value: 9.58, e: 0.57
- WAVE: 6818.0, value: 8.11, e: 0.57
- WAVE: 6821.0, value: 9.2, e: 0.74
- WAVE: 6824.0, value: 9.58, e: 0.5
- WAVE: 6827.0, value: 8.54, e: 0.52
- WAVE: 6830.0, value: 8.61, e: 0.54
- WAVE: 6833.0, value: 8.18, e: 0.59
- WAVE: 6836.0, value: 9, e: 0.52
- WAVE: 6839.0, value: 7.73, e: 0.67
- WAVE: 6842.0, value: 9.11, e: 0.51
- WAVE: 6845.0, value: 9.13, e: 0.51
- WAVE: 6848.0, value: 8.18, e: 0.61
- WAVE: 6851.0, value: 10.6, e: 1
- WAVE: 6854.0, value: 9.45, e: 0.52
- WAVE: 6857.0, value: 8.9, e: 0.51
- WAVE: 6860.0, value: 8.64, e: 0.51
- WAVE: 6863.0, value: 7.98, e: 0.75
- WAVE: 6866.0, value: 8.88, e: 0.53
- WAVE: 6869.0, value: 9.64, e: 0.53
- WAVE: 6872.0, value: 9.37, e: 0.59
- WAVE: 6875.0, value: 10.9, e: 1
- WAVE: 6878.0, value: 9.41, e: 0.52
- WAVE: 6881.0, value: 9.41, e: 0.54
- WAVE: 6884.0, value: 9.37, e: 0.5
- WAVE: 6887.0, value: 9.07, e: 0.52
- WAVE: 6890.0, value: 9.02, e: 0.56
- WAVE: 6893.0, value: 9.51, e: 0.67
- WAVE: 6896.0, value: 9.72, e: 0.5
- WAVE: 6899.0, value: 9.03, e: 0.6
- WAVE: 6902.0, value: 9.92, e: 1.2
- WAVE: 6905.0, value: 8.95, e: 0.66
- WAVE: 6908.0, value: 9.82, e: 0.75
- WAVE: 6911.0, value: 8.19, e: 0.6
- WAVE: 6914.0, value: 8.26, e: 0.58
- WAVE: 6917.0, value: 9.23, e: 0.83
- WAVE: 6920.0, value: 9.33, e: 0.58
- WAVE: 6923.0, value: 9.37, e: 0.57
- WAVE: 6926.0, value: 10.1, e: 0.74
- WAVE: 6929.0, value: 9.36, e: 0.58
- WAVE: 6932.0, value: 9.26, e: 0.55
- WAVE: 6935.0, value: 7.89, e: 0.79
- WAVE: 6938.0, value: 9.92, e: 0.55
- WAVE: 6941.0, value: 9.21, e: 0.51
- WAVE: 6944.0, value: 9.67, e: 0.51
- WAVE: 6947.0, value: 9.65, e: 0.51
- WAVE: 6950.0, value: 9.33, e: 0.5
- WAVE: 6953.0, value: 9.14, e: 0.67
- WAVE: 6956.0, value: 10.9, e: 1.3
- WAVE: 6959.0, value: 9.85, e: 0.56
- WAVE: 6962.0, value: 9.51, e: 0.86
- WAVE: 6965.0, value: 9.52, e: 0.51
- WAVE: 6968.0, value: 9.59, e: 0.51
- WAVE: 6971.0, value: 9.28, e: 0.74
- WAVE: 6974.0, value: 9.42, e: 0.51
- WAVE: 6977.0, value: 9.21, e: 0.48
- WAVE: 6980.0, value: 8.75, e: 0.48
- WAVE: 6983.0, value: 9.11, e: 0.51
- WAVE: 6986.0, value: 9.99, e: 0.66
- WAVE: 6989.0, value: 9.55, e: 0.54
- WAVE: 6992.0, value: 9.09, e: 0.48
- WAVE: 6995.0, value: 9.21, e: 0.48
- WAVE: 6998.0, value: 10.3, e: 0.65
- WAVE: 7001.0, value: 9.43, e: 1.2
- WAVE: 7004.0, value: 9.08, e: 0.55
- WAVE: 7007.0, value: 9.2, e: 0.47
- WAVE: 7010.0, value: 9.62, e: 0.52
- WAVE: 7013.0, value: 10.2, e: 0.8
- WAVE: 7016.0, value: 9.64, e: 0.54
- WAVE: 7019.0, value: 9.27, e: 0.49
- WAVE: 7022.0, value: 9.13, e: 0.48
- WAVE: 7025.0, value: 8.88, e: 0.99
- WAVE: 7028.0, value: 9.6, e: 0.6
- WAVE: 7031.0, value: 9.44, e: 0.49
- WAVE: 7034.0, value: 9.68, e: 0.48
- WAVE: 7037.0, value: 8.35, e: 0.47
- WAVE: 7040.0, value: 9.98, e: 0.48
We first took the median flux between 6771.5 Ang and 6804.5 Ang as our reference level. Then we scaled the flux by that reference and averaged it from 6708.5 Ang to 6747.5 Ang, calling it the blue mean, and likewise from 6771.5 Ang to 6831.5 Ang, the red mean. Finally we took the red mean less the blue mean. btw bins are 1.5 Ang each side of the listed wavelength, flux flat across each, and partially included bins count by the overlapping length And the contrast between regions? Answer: -0.001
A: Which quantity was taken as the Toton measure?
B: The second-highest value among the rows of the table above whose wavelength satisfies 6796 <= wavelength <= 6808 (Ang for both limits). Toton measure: 8.59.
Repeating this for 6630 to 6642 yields 9.03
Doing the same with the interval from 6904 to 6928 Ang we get 9.82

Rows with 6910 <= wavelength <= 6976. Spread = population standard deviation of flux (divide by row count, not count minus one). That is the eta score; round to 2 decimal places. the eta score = 0.63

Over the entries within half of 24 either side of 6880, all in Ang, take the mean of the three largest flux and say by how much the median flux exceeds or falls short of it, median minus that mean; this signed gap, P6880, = -0.6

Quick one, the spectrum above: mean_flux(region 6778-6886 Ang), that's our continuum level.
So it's 9.0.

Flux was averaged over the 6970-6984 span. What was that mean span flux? 9.15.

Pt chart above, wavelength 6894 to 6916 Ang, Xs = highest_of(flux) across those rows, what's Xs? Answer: 9.92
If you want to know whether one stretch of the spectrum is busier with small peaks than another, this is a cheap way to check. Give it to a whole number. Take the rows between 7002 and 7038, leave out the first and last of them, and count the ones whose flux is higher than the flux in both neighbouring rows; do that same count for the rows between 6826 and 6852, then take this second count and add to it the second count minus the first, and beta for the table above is 3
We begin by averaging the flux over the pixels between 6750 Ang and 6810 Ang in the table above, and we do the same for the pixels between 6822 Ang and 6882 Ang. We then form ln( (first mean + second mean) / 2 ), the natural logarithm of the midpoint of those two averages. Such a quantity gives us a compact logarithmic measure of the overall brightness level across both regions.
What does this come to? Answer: 2.206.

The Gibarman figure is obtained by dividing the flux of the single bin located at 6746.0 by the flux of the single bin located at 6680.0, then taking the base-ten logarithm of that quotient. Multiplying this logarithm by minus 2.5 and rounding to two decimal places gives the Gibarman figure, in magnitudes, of 0.22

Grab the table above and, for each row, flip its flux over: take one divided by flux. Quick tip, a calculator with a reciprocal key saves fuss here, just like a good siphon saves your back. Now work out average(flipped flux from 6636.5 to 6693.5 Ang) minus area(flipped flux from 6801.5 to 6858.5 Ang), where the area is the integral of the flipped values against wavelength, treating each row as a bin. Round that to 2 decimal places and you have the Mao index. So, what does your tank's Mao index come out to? -6.31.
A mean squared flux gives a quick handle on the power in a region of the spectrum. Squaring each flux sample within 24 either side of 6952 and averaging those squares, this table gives 90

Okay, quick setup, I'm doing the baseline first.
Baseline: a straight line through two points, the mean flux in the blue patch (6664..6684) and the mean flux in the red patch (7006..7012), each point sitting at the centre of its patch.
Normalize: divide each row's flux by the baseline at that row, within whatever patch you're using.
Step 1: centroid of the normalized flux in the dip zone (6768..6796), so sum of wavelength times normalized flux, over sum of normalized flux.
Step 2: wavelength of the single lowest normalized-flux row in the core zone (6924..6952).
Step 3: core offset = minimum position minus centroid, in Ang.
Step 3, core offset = 152.8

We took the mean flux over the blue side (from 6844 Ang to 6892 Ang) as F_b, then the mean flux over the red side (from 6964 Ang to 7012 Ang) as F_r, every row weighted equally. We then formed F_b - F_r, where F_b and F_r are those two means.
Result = -0.15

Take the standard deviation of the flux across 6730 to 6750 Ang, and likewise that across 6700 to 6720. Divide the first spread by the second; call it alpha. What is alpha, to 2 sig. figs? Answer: 1.8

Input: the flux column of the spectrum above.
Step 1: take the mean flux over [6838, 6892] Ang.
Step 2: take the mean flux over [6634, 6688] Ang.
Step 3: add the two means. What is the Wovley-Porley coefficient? 18.5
